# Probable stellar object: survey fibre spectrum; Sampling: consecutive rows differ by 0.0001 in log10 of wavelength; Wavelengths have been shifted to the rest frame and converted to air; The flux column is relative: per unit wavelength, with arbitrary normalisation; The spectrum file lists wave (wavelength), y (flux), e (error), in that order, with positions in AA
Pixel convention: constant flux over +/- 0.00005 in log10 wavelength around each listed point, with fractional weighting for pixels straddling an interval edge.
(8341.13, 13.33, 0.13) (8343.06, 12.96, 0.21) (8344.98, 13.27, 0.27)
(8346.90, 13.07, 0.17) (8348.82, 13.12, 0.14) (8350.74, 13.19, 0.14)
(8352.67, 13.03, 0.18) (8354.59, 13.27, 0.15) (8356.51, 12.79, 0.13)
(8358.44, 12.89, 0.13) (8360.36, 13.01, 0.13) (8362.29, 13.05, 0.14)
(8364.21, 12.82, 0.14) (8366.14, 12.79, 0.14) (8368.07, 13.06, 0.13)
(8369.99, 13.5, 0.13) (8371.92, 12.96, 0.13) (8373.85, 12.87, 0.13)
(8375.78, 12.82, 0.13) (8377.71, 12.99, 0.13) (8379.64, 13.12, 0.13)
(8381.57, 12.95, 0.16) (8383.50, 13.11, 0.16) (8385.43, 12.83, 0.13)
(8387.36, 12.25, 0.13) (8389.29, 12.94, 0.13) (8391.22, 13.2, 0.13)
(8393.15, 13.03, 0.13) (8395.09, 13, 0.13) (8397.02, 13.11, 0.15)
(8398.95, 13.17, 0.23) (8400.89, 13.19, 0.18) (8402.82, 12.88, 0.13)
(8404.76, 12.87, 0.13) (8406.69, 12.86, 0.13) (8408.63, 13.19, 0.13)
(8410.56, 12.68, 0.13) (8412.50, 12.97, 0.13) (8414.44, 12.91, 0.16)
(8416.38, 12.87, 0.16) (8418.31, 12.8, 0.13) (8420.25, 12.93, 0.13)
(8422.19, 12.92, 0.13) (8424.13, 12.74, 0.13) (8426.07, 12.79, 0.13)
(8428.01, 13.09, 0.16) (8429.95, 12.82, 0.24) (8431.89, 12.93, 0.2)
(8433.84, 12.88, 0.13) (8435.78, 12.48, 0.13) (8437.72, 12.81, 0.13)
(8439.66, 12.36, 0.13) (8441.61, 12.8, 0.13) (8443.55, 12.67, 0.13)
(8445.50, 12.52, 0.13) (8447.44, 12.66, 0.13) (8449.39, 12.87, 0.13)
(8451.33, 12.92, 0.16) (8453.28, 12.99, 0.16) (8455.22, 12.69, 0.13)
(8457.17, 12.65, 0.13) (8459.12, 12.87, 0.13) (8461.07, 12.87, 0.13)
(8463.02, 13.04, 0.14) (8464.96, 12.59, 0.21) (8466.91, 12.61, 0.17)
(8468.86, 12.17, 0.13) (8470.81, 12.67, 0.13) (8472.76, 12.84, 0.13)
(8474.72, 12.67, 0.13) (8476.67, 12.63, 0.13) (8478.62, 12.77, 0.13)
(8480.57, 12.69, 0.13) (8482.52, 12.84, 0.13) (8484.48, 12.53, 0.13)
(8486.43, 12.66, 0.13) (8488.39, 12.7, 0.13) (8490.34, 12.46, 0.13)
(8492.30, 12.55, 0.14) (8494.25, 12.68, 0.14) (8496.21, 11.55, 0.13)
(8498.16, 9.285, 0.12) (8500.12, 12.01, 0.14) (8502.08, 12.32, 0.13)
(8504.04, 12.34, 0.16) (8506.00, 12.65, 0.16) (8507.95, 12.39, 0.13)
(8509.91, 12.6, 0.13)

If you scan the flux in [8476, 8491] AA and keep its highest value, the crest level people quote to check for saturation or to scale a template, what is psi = 12.84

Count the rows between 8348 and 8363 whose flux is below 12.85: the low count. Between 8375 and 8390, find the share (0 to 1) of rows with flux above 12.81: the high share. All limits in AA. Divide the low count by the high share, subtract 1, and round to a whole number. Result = 0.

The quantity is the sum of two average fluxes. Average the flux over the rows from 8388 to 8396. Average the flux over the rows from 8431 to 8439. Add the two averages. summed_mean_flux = 25.8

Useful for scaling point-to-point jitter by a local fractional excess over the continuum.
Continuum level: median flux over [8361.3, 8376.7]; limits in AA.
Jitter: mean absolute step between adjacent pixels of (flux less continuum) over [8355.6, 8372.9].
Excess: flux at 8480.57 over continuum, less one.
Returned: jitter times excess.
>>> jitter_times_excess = -0.0039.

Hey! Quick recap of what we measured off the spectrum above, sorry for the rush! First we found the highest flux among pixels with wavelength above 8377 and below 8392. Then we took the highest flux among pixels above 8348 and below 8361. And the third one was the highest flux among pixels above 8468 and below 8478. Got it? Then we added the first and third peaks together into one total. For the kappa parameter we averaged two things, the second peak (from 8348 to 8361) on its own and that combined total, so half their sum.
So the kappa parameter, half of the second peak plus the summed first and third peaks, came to 19.7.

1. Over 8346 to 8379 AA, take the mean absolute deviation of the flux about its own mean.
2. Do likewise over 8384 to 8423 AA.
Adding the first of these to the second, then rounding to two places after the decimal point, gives 0.28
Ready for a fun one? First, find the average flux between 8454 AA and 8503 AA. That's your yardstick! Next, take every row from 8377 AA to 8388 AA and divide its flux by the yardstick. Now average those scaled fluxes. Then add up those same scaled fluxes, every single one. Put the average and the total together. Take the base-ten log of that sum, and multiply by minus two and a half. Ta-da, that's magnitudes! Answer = -2.15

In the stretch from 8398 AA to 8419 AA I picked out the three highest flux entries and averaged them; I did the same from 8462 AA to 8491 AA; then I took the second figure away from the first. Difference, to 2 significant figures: 0.28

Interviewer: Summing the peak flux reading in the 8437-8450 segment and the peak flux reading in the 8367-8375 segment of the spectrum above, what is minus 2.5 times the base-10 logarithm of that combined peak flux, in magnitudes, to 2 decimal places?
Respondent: -3.55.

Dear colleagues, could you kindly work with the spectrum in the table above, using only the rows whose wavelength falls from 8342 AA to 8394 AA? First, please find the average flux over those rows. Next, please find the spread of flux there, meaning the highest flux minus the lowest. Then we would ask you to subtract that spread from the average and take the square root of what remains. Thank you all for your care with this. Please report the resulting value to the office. 3.43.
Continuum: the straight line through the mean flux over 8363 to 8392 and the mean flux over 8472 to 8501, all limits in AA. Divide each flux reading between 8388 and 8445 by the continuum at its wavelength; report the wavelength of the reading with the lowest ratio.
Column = 8439.66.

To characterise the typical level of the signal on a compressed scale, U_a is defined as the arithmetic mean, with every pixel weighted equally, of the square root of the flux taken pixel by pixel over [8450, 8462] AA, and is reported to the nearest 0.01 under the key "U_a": 3.58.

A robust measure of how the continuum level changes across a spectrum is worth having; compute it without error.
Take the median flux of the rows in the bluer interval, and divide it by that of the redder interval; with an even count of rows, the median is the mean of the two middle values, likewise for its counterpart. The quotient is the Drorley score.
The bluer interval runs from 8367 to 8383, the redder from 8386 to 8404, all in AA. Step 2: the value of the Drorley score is 1.00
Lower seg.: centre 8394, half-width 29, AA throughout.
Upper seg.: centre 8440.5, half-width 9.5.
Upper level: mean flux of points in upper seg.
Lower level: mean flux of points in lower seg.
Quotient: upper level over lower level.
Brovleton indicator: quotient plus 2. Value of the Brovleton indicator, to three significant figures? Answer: 2.98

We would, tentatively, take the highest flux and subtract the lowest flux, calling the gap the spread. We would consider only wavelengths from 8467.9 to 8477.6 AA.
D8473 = 0.7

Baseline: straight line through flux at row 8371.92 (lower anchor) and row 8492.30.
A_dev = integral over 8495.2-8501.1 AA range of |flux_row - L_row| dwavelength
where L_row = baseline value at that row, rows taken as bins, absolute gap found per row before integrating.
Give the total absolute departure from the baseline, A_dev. 9.3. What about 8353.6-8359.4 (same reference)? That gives 1.1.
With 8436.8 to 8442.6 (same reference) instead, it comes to 1.0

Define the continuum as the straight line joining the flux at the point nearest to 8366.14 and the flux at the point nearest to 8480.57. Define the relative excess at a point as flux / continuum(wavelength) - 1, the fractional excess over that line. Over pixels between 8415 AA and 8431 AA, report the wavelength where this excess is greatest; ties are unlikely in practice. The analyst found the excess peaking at 8428.01 AA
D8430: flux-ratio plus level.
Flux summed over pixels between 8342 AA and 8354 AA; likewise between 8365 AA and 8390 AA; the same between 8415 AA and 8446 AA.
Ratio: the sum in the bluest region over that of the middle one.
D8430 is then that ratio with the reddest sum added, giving 205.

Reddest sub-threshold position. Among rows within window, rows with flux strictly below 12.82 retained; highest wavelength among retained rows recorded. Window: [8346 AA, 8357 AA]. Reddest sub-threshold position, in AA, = 8356.51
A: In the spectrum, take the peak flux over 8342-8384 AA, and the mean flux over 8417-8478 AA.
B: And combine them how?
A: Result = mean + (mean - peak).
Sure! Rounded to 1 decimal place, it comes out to 12.0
